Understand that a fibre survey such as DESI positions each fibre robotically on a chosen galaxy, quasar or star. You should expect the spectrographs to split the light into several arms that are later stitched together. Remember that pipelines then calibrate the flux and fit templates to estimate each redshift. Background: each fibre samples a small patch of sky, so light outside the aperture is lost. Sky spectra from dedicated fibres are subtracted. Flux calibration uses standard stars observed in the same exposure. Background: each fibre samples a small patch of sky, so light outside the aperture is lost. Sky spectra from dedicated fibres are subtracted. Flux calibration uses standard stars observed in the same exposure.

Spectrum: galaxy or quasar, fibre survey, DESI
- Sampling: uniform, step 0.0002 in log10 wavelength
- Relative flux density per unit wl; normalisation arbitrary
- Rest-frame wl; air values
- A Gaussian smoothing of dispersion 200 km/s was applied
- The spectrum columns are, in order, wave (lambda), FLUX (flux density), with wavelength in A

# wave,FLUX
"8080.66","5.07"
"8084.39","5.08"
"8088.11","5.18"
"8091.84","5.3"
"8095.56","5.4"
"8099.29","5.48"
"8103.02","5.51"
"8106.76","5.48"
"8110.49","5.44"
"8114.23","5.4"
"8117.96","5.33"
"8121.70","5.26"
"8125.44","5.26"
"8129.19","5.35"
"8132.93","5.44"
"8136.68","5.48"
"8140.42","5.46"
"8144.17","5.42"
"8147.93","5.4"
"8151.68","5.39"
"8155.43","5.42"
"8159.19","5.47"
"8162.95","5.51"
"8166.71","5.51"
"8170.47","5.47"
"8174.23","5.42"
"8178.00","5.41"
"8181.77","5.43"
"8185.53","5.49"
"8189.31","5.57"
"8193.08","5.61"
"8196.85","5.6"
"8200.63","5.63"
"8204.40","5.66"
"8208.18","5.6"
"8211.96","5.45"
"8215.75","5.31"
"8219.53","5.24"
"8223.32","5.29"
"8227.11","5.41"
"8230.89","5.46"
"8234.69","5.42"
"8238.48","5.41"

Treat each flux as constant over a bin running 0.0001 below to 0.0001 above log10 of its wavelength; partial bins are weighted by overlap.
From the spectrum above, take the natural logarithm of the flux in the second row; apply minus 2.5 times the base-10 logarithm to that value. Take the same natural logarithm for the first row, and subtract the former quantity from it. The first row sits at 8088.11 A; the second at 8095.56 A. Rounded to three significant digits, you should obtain 2.21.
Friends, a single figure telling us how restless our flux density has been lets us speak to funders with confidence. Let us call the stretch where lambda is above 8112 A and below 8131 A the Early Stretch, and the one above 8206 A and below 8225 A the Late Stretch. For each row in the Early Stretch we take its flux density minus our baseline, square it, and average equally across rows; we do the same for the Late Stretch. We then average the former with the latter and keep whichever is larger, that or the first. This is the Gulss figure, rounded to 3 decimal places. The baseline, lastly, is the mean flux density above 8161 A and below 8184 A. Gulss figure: 0.023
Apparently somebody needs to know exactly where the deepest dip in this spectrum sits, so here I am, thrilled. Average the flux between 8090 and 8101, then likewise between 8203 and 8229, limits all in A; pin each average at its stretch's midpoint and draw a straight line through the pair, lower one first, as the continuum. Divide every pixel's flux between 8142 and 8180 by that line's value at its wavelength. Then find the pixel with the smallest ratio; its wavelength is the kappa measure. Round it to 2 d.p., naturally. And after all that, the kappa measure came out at 8151.68 A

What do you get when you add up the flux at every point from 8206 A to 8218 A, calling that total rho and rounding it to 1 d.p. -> 16.4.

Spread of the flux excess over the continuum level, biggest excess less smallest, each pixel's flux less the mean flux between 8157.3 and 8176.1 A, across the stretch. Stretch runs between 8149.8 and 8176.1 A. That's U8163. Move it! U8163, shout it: 0.12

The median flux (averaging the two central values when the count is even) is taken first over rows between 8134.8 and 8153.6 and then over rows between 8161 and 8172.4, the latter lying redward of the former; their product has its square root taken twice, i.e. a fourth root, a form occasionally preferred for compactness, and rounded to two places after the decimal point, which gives 2.34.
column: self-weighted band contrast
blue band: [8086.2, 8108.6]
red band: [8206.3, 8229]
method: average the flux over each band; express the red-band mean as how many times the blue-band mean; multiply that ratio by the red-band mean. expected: 5.4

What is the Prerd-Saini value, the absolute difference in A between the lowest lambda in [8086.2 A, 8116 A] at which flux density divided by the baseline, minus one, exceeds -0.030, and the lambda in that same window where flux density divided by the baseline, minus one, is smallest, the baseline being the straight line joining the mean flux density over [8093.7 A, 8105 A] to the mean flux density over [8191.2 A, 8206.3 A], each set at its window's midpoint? 3.7 A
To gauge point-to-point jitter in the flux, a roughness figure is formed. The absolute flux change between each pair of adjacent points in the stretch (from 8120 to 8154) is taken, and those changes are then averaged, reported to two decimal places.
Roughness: 0.04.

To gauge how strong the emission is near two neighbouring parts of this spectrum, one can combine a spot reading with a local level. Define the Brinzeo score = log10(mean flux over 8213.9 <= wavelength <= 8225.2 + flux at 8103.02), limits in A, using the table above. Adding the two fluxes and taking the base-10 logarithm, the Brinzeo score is 1.03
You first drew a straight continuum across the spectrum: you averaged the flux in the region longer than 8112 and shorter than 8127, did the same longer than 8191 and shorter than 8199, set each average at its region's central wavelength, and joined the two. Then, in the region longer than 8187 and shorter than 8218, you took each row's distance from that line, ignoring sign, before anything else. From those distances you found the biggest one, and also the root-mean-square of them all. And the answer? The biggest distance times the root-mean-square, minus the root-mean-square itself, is -0.097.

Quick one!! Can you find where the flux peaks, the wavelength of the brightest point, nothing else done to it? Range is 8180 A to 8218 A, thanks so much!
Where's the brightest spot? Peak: 8204.40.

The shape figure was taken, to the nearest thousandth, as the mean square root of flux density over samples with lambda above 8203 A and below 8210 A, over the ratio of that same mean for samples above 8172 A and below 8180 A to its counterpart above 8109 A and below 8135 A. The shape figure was 2.359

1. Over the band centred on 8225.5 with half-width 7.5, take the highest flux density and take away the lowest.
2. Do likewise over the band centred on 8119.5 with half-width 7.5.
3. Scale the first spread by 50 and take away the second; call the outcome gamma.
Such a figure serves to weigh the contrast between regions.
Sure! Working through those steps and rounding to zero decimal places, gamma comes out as 11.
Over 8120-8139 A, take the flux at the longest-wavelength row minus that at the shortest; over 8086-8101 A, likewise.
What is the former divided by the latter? 0.7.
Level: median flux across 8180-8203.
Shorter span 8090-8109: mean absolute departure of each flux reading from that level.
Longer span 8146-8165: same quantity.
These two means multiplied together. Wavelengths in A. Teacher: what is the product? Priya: 0.022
